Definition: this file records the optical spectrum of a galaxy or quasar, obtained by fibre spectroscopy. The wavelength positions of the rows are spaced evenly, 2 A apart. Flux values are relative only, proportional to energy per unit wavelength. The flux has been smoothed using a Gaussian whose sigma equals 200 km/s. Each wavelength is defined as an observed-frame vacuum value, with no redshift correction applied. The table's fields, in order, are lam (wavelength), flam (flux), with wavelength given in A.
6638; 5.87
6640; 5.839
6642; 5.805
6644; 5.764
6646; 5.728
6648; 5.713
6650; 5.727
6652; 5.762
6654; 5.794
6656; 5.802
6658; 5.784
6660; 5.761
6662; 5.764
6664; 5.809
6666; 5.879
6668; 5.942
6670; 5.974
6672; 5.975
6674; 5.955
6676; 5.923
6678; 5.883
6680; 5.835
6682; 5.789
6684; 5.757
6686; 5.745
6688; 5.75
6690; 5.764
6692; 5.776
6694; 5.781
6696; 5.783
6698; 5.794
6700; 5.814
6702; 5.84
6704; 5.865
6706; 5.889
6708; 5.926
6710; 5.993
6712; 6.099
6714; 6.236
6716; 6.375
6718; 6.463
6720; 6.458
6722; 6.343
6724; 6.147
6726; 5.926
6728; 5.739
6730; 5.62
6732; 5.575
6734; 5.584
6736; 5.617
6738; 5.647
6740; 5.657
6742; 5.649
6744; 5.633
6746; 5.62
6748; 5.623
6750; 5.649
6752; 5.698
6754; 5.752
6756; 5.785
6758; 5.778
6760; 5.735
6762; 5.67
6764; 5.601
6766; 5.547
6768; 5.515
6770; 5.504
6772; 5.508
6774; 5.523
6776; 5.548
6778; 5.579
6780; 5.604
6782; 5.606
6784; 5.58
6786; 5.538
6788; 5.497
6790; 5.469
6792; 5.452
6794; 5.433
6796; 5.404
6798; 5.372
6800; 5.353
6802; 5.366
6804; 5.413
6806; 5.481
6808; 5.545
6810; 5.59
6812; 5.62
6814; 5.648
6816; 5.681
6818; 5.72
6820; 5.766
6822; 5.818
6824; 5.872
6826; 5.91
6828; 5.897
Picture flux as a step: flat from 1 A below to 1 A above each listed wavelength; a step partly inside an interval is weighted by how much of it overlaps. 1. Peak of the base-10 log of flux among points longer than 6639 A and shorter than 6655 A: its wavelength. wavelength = 6640 A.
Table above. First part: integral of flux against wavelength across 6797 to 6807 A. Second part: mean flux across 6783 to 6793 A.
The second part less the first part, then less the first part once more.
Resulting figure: -102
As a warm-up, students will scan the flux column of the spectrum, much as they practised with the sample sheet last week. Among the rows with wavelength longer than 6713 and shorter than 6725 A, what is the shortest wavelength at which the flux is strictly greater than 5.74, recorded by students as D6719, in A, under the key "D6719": 6714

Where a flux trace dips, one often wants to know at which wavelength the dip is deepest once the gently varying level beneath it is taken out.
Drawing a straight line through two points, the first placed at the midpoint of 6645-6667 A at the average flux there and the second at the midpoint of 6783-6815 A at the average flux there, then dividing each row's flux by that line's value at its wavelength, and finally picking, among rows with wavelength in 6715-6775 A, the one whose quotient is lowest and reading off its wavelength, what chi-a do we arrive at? 6732 A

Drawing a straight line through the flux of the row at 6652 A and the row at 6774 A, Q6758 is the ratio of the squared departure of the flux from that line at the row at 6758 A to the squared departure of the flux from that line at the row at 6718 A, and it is 0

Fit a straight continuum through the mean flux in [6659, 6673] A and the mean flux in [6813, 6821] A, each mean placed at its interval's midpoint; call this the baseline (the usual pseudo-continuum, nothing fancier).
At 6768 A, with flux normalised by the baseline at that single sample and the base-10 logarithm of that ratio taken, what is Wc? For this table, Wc -0.019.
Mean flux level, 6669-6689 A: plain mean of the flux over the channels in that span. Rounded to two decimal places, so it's 5.86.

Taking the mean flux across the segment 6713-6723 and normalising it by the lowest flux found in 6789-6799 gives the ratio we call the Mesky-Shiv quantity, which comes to 1.19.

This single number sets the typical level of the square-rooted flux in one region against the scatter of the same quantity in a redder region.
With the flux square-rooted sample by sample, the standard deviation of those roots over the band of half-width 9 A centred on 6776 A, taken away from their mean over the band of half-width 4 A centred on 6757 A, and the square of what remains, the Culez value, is 5.72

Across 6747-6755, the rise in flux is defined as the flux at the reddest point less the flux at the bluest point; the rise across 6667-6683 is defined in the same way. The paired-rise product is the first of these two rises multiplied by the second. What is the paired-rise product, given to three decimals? -0.020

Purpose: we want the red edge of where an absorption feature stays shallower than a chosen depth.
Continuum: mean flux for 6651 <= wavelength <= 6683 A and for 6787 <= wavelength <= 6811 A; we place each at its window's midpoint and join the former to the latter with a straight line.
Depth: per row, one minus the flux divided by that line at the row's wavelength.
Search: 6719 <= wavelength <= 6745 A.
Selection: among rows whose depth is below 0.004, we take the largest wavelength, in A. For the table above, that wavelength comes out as 6744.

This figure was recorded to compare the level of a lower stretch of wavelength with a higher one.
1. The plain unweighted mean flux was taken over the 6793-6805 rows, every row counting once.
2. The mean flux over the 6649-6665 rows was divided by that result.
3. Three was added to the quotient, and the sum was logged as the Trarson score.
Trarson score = 4.07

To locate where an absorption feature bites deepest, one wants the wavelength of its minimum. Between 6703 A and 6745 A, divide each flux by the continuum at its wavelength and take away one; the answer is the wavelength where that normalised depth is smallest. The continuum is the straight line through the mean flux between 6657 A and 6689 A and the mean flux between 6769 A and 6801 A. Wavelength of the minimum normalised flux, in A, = 6732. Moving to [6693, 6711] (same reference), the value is 6694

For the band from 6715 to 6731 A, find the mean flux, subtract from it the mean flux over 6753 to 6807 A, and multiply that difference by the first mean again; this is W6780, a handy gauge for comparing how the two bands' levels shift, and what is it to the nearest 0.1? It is 3.6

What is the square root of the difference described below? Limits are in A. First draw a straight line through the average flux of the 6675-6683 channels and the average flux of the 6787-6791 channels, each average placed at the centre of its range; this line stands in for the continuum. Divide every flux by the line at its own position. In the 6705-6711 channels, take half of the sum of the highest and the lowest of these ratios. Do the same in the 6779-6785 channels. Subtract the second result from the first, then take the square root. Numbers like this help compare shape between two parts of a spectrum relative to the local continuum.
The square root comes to 0.12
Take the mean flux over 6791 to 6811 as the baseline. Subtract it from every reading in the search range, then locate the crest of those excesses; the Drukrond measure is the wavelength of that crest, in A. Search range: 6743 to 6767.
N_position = 6756 A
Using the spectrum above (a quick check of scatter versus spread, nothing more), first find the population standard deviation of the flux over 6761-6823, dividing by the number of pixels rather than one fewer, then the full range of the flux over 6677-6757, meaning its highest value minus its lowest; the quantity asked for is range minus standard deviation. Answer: 0.8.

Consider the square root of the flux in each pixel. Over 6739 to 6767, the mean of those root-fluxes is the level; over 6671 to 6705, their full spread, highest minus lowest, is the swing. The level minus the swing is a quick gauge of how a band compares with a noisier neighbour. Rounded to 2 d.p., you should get 2.33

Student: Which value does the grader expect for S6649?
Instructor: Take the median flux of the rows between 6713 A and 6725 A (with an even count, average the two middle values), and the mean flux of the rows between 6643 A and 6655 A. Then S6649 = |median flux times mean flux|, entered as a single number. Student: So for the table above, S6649 36.6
